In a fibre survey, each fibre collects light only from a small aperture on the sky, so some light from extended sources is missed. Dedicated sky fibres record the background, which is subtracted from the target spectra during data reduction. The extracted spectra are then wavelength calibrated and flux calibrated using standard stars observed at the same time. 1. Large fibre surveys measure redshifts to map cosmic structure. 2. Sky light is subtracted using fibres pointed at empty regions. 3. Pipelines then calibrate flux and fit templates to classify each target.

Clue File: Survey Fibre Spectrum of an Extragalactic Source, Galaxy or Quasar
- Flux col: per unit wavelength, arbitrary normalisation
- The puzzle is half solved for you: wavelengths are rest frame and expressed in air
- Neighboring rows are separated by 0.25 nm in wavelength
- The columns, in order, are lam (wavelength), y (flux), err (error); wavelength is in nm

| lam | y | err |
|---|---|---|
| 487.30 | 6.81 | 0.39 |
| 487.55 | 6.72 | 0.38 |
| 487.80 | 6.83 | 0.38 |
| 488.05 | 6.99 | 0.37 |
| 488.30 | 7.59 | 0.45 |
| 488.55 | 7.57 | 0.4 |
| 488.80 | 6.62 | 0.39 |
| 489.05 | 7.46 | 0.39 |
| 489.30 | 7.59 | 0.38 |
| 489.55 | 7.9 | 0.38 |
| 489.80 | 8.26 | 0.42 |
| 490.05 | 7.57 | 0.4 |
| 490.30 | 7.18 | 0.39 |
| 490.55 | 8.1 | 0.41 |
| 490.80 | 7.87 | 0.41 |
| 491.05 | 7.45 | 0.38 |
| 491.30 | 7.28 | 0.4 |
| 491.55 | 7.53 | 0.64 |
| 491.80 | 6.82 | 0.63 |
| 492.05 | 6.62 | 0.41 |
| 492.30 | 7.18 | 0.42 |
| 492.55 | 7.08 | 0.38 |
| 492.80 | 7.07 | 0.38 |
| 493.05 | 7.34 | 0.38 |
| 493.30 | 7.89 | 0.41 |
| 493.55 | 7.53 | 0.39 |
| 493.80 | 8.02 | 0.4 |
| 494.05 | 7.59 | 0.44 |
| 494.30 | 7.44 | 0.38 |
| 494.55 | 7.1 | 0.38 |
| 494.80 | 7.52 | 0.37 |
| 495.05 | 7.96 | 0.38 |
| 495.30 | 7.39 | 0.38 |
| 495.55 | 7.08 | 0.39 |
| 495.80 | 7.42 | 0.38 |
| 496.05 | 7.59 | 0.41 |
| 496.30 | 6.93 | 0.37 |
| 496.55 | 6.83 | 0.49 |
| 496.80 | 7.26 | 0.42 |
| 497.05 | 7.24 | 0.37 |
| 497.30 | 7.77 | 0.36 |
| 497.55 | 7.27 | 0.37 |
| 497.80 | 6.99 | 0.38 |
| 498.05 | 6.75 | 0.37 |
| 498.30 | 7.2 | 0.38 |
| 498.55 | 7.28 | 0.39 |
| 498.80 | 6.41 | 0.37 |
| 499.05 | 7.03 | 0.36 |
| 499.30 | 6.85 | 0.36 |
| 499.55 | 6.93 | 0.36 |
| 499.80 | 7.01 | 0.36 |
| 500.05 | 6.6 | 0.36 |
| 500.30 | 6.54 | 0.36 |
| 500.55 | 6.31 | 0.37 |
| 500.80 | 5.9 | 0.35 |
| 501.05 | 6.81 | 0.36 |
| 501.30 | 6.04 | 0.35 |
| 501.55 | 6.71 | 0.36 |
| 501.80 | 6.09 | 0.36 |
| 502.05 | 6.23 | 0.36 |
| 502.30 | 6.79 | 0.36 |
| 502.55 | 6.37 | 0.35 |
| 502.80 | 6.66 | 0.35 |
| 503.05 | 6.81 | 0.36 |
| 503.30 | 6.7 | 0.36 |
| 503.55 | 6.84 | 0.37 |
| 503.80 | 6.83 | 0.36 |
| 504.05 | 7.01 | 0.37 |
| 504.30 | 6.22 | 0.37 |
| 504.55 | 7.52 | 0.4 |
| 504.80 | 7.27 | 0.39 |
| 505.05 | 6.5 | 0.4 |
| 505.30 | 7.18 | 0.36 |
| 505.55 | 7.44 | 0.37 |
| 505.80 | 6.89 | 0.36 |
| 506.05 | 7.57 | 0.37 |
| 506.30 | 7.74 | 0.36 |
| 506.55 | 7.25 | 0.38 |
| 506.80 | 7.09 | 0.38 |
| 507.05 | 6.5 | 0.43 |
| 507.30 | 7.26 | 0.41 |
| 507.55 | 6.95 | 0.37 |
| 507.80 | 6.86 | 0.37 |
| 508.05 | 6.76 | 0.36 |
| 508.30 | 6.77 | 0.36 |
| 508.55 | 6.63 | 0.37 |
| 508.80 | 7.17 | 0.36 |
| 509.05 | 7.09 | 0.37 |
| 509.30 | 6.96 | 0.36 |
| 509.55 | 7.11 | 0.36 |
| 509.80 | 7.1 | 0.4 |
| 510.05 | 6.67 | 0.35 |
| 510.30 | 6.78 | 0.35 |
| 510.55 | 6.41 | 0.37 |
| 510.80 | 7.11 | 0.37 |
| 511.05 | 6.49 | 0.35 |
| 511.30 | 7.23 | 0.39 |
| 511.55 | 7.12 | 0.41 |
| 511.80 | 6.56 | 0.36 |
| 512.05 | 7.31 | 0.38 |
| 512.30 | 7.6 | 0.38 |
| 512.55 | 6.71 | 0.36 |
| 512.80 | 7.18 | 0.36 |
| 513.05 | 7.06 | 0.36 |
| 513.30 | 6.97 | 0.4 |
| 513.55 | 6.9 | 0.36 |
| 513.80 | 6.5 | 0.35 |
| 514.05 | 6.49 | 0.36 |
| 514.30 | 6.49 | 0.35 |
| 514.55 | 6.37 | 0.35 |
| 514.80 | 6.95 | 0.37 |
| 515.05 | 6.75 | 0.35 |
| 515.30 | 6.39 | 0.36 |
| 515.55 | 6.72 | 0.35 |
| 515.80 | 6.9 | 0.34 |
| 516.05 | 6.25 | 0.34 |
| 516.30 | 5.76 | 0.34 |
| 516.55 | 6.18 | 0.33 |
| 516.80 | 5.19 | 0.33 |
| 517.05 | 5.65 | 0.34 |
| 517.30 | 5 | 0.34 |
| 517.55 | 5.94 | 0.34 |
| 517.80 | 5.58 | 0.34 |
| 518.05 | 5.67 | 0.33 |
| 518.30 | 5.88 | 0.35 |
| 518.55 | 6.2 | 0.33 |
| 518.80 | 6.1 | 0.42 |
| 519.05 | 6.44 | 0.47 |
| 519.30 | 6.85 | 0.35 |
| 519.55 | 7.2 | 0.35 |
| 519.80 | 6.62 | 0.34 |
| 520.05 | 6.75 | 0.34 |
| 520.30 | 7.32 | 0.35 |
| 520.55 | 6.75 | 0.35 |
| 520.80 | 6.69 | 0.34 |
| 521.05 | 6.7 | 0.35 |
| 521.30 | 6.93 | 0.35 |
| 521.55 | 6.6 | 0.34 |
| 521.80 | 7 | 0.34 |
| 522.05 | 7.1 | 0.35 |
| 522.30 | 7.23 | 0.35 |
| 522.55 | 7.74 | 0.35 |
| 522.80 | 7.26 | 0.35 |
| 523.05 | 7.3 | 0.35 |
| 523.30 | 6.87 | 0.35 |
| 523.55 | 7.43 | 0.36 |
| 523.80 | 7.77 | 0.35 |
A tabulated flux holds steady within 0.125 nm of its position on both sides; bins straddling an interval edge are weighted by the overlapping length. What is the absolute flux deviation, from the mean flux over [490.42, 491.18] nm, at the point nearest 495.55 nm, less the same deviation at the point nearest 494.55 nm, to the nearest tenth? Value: 0.0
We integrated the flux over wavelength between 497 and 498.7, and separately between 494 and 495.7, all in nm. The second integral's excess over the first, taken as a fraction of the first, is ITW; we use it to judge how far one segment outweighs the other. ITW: 0.03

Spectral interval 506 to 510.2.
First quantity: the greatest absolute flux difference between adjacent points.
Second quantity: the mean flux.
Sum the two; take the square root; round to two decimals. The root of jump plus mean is 2.79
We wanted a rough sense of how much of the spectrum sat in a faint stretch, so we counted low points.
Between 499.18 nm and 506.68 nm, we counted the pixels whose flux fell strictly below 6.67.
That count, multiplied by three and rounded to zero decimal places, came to 33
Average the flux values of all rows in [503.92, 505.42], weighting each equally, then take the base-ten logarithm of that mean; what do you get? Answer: 0.84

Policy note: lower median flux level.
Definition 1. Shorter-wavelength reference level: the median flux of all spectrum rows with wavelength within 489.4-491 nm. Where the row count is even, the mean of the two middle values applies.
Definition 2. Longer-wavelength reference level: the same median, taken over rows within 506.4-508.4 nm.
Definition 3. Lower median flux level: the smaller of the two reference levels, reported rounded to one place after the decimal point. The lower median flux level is 6.9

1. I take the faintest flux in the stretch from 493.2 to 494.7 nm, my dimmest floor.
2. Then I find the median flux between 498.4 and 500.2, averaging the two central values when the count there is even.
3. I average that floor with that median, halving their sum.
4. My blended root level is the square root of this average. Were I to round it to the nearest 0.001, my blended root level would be 2.649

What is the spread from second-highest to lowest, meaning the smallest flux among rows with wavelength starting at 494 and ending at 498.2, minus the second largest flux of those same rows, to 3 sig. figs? -1.02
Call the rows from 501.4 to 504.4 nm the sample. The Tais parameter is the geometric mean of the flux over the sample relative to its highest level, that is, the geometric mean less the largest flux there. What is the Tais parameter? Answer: -0.41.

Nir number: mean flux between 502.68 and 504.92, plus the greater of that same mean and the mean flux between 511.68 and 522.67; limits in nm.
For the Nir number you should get 13.7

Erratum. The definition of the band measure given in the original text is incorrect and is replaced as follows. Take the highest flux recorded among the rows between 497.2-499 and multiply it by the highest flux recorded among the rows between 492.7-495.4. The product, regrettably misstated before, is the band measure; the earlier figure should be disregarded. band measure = 62.3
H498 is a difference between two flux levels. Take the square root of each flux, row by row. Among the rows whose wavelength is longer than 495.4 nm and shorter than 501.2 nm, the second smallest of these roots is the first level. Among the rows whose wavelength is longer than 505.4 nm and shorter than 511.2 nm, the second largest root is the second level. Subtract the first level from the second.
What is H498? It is 0.24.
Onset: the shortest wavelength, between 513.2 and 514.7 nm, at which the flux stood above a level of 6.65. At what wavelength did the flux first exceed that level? 513.30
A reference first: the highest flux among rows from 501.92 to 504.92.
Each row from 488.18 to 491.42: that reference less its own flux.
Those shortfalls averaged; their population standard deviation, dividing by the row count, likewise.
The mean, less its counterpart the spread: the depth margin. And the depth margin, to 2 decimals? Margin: -0.46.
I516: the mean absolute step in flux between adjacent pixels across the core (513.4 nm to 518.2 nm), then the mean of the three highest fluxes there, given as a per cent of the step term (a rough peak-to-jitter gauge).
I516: 1722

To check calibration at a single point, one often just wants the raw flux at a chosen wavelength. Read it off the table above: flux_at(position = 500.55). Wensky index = 6.31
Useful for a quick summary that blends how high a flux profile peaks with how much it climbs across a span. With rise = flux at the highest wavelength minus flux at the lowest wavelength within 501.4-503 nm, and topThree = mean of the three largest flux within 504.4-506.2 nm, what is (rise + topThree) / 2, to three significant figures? 3.73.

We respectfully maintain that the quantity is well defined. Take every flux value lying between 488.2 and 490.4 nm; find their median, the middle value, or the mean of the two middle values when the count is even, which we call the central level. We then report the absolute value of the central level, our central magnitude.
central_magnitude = 7.57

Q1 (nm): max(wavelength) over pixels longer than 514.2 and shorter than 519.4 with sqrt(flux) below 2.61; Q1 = 519.05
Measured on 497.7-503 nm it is 502.80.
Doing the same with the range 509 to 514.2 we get 514.05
